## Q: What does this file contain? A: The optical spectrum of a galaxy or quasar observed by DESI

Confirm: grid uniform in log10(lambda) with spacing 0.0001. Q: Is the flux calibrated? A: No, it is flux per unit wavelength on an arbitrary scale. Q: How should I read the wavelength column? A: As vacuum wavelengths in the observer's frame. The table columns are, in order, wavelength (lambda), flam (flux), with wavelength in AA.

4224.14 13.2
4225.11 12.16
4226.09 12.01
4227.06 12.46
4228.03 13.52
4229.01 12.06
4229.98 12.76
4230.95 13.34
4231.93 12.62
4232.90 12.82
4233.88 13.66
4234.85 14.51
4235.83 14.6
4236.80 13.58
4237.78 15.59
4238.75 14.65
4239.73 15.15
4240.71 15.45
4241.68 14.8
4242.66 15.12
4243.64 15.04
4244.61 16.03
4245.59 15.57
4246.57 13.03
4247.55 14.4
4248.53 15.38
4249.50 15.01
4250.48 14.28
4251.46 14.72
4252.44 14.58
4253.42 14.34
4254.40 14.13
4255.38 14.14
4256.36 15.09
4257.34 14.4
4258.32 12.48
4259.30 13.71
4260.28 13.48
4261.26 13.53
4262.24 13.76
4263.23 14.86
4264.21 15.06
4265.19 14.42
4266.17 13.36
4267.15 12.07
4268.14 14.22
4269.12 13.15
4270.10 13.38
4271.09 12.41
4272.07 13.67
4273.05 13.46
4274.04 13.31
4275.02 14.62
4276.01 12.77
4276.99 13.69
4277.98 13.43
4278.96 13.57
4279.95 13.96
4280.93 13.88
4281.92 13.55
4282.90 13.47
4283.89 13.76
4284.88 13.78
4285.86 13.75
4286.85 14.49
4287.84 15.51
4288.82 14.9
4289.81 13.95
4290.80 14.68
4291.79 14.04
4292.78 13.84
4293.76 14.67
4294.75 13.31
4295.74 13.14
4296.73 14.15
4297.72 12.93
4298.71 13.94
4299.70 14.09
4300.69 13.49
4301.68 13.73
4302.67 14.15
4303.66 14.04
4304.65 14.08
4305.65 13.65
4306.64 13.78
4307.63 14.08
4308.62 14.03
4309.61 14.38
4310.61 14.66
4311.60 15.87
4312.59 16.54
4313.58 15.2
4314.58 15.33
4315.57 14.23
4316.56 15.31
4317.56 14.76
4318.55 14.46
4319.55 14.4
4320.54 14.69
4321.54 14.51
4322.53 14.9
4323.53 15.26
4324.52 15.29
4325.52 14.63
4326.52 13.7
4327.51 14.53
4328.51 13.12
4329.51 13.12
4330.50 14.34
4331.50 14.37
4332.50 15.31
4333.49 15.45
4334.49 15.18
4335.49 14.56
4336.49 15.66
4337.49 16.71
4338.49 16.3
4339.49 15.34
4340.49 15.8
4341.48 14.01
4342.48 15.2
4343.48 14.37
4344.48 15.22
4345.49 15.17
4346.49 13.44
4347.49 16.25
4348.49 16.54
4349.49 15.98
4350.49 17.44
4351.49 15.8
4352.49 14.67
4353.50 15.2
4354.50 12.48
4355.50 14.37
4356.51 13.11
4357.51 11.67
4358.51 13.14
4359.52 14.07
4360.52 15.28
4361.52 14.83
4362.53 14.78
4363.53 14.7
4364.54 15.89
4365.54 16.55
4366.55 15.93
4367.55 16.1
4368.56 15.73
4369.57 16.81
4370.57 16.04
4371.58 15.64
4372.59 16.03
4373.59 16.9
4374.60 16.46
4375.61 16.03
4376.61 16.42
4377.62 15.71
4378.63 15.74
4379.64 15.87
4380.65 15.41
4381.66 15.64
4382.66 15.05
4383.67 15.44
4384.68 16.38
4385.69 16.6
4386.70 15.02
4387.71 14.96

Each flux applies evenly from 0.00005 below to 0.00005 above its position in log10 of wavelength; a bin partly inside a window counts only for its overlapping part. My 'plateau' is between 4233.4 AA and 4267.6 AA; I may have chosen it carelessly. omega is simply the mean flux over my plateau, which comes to 14.4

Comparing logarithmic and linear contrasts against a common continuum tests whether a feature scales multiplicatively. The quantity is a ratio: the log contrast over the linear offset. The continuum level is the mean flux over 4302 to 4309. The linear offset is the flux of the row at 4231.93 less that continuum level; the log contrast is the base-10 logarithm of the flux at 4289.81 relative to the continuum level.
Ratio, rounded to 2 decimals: 0.00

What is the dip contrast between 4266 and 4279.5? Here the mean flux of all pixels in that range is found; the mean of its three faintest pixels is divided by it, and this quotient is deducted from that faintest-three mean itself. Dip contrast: 11.5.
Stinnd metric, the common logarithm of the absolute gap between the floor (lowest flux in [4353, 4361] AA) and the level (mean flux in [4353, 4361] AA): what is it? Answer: 0.30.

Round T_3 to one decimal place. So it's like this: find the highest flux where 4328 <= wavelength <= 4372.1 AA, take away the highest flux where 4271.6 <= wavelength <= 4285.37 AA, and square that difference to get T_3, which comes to 8.0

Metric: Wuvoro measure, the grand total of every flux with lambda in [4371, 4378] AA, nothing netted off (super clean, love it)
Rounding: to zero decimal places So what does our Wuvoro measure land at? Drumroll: 113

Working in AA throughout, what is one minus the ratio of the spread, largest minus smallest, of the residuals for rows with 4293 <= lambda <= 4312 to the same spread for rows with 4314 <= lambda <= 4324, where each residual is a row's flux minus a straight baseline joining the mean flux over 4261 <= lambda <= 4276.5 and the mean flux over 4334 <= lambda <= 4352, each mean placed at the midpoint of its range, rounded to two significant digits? -1.3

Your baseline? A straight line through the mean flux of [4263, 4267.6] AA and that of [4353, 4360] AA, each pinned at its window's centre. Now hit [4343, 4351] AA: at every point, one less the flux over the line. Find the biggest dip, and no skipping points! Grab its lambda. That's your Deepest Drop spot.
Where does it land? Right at 4346.49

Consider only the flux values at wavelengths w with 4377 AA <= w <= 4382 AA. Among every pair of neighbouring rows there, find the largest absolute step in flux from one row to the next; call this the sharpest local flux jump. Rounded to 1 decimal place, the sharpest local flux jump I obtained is 0.5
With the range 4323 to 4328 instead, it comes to 0.9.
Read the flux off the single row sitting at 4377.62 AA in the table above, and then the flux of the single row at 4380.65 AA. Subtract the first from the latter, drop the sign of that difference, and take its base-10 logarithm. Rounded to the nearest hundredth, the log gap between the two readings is -0.52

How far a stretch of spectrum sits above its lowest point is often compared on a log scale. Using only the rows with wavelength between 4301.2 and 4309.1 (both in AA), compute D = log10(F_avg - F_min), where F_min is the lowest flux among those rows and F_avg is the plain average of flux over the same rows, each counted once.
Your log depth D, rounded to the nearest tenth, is -0.5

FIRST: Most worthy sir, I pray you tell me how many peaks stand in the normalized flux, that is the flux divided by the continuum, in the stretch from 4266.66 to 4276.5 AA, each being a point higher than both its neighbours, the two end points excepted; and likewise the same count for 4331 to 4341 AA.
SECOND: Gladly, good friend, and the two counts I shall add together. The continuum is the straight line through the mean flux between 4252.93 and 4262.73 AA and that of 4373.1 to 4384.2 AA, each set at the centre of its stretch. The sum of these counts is 6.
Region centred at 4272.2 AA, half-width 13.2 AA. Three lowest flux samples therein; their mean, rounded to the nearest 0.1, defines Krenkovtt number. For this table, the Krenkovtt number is 12.4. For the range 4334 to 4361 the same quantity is 12.4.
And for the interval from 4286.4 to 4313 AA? 13.1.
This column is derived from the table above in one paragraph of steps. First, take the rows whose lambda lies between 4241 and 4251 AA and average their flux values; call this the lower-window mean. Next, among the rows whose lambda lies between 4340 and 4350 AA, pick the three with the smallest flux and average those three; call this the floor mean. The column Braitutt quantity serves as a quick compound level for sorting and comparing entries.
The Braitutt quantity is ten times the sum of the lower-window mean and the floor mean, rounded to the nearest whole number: 288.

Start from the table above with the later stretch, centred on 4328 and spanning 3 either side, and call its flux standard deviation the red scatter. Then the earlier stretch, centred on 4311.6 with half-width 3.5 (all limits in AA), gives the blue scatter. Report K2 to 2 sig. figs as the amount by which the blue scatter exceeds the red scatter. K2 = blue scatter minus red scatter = 0.18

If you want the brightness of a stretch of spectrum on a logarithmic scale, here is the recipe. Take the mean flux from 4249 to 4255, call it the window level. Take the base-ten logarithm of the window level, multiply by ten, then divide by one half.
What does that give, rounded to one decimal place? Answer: 23.2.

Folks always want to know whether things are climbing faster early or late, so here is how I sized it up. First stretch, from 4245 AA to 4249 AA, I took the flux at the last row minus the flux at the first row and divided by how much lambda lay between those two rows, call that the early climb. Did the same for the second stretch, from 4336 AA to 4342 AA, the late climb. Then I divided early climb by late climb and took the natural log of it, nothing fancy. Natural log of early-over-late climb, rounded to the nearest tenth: -1.6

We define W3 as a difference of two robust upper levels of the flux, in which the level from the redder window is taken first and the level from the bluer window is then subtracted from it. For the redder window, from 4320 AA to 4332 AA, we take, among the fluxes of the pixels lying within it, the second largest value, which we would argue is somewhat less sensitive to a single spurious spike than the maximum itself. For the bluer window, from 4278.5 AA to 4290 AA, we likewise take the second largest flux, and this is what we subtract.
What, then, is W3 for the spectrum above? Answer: 0.36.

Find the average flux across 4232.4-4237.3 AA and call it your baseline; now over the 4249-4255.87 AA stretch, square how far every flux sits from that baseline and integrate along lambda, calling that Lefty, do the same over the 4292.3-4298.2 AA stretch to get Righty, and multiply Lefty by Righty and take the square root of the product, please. 2.8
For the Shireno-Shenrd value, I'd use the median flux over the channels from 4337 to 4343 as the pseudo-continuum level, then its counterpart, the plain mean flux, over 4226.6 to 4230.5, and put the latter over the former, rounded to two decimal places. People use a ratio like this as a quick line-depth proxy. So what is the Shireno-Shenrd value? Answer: 0.82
